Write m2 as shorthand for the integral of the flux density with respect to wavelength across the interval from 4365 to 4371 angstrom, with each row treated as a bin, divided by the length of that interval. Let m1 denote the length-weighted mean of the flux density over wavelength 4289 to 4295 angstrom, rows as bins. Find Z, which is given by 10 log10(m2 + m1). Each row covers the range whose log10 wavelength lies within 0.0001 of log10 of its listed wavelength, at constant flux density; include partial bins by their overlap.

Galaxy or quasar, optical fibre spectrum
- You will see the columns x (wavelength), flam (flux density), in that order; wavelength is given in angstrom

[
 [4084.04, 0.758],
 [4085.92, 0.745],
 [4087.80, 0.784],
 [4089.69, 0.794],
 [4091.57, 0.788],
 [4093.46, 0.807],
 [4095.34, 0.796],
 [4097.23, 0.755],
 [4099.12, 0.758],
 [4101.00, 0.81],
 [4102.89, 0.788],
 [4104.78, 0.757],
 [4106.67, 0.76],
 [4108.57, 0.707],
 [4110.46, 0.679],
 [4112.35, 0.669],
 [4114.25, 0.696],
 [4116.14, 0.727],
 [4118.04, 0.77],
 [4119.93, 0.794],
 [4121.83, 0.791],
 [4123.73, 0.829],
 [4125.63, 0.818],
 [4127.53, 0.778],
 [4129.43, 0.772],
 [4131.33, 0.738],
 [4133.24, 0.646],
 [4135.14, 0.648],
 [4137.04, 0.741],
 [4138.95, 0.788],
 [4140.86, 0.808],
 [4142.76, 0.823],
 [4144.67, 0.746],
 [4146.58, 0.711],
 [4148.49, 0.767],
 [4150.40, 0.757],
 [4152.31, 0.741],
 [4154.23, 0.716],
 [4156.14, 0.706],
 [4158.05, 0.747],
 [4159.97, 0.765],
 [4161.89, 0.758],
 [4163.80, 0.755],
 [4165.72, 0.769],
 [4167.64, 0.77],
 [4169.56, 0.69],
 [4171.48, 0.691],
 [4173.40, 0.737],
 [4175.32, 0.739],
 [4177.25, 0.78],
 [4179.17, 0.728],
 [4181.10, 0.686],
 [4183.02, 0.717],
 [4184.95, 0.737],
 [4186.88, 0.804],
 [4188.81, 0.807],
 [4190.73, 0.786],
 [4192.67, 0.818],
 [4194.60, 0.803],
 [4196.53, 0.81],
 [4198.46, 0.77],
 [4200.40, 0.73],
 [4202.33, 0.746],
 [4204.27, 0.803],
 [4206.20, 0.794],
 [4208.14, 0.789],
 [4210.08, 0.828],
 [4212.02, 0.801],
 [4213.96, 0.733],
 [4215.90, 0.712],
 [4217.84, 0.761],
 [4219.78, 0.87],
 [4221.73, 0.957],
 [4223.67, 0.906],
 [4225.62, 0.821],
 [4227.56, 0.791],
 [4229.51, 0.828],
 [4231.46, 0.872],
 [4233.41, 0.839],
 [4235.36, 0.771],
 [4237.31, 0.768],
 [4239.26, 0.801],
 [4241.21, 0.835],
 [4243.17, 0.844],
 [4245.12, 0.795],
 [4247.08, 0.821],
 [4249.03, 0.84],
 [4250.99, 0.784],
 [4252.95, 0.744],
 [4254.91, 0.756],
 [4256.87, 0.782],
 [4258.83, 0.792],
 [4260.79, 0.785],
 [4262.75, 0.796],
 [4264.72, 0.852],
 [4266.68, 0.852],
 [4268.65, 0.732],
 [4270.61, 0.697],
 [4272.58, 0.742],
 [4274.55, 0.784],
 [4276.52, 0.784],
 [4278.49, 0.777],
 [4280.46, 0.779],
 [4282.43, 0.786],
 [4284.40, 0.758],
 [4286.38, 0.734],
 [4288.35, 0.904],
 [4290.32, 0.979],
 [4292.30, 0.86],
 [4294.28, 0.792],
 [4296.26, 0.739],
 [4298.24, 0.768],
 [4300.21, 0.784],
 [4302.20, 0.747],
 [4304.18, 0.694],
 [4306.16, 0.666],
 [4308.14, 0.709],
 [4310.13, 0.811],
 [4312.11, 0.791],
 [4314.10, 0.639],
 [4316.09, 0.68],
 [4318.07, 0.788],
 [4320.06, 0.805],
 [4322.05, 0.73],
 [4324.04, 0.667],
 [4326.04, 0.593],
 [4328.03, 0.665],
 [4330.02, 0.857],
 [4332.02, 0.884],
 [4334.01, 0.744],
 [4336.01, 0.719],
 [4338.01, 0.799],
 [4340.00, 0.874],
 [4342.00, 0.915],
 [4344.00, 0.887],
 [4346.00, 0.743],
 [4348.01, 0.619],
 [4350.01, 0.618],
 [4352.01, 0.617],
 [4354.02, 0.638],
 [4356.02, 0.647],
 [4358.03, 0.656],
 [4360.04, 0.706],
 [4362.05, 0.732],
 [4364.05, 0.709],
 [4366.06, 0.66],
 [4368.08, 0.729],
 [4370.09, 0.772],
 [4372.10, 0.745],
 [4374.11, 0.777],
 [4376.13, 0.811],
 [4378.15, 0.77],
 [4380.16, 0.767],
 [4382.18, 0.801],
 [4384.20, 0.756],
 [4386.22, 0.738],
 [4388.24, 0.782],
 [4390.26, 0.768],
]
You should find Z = 2.04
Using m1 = 0.882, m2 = 0.72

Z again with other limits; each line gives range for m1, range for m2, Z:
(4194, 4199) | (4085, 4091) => 1.96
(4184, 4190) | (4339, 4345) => 2.24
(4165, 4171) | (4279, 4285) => 1.80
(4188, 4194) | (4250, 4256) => 1.94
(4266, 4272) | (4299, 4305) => 1.76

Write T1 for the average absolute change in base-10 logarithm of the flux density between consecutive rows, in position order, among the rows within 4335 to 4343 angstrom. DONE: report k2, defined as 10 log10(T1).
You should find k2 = -14.6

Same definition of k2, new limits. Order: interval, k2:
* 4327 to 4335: -11.8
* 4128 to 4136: -15.8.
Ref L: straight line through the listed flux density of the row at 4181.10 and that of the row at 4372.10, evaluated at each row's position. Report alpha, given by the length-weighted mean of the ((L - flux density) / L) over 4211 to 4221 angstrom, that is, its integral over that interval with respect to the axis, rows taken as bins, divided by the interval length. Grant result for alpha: -0.12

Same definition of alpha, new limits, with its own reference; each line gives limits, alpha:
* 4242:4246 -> -0.16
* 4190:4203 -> -0.13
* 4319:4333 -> -0.02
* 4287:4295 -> -0.22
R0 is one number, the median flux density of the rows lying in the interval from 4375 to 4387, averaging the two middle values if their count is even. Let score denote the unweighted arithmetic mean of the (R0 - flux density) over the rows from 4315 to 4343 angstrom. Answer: 0.00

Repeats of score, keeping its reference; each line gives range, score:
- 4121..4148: 0.01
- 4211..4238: -0.05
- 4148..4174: 0.03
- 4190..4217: -0.01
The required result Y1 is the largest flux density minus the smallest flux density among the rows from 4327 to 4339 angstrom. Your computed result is 0.22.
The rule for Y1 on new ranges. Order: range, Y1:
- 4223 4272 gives 0.21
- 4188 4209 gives 0.09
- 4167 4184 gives 0.09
